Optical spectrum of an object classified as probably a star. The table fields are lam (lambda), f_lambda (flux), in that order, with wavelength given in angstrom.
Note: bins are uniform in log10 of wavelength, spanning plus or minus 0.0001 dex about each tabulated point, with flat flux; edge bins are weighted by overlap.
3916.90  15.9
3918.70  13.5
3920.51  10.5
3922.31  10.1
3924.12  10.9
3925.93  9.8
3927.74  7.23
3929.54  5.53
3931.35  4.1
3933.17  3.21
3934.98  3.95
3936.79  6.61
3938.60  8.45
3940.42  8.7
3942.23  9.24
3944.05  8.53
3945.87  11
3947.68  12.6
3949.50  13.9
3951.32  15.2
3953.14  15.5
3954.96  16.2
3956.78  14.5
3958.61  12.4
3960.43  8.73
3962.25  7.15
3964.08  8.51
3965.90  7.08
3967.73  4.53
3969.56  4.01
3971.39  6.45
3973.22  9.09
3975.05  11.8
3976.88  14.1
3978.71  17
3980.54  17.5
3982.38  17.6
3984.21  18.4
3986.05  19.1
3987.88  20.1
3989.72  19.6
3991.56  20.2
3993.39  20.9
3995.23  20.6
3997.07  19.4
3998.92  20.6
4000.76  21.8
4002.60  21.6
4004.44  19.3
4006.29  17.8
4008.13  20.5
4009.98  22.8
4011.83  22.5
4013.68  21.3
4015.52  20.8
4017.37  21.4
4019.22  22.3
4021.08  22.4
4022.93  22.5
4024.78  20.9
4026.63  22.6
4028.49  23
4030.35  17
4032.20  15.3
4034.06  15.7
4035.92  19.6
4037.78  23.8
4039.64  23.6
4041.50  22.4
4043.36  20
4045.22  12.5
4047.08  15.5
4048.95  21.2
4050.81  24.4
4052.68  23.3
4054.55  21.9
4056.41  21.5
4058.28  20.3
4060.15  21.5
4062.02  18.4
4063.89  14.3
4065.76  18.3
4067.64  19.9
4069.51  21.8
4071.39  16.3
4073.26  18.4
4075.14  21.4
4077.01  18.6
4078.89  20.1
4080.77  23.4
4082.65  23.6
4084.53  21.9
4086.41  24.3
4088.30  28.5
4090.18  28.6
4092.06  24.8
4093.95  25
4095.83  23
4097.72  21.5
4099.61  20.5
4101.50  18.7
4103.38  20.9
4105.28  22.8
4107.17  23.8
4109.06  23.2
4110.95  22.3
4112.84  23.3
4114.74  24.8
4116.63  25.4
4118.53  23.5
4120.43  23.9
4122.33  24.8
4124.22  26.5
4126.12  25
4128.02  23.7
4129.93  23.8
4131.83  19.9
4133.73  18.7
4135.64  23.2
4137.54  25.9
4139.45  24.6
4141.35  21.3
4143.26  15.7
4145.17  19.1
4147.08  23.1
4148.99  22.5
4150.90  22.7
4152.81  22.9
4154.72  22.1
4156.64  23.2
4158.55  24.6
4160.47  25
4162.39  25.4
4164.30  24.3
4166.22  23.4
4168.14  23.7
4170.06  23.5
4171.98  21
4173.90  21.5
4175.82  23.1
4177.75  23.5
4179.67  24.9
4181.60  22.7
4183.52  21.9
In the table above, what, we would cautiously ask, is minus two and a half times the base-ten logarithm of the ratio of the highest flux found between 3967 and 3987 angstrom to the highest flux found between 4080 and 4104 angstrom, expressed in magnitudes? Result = 0.44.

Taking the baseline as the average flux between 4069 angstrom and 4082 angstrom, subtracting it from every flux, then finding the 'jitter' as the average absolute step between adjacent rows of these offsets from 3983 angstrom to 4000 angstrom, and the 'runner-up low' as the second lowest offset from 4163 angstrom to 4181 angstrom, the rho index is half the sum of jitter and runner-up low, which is 1.1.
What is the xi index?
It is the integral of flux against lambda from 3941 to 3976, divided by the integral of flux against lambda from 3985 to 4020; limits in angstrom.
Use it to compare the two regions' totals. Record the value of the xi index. 0.5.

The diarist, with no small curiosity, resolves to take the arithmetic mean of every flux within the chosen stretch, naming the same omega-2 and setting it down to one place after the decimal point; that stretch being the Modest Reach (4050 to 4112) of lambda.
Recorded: 21.7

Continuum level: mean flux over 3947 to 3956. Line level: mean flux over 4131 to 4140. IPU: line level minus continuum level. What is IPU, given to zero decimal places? 8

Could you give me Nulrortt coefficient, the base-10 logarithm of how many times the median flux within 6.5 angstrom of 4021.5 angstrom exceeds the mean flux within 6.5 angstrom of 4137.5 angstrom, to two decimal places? 0.02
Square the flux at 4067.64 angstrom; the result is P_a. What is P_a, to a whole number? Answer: 396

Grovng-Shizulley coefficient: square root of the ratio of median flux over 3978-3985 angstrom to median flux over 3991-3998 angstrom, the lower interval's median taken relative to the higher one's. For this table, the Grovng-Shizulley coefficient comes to 0.928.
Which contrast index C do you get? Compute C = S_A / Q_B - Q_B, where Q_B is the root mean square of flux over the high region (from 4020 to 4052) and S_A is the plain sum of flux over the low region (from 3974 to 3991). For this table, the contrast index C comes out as -12.9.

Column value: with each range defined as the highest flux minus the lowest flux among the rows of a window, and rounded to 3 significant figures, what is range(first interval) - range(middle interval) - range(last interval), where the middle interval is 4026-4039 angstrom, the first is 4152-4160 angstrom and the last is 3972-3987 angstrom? -16.0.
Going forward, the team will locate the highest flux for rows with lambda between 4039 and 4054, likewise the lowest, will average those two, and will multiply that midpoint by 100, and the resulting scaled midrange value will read 1845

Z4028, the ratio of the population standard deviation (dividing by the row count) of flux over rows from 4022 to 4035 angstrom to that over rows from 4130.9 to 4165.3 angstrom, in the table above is 1.23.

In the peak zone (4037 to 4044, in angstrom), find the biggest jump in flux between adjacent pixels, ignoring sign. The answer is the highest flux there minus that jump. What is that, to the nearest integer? 21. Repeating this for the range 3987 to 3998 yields 20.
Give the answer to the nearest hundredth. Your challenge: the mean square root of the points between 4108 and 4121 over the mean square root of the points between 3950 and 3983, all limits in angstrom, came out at 1.47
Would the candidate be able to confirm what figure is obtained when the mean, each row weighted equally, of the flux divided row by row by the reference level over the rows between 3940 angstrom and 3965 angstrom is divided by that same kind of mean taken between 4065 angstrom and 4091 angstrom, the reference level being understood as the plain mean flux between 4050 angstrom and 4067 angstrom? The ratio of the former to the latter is 0.53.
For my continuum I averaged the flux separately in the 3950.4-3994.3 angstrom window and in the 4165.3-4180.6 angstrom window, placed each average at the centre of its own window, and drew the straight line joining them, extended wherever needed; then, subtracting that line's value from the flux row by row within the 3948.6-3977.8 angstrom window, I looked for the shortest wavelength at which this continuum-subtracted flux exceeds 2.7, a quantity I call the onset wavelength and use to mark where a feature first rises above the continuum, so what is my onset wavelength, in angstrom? 3953.14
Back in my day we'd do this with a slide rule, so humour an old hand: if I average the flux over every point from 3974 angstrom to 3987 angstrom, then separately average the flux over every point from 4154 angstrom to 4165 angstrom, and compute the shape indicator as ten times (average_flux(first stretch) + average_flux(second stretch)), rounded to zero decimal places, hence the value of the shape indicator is 406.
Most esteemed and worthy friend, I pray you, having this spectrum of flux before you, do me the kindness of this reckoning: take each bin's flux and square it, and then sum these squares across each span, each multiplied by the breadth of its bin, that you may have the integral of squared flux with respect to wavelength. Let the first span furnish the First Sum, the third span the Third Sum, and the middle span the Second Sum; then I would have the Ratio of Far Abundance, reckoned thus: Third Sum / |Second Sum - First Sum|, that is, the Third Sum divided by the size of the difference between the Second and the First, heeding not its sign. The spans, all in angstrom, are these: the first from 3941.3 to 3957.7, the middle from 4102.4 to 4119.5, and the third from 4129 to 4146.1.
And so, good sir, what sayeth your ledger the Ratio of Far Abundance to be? 1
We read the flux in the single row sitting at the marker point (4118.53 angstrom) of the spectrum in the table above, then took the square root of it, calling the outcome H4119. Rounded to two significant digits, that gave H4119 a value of 4.8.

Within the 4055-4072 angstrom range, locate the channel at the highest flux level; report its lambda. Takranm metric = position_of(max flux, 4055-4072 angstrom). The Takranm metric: 4069.51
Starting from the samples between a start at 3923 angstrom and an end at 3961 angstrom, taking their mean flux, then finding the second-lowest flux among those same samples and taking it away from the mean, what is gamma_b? 5.9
